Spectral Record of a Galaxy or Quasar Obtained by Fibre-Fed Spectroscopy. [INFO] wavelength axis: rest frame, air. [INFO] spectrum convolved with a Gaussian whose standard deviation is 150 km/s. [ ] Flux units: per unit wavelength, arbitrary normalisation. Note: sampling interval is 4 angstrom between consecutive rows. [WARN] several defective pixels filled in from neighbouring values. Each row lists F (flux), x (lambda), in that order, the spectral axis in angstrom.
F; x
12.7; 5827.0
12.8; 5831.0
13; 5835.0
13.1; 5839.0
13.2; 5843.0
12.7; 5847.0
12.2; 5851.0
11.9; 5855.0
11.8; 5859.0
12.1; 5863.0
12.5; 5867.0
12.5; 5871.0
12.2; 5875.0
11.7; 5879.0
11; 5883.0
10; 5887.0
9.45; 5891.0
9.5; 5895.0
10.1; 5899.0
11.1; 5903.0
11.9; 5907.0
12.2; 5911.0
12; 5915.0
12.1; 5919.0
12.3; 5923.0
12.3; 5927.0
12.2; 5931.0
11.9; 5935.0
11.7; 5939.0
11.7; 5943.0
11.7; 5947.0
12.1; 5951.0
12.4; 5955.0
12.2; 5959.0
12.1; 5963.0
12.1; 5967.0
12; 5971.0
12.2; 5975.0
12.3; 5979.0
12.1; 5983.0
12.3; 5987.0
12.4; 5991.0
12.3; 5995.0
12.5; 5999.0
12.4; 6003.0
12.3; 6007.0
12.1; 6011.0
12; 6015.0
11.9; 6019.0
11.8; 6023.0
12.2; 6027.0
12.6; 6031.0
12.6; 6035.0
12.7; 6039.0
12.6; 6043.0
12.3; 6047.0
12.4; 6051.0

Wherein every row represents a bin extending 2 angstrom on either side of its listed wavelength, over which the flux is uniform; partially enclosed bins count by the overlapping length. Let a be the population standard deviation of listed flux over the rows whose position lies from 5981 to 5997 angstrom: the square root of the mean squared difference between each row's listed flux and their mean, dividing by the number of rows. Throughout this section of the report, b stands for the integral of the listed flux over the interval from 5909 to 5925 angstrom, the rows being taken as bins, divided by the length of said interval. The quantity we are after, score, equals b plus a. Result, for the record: 12.3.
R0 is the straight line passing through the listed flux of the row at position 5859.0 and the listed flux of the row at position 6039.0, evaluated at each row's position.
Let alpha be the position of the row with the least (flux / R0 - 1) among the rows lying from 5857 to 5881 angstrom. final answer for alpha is 5879.0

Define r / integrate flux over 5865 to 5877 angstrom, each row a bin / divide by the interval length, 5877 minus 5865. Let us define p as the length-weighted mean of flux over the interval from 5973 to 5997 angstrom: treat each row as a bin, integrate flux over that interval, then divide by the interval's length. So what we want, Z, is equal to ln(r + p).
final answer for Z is 3.21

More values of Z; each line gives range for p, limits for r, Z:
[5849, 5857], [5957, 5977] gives 3.19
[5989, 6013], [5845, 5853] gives 3.21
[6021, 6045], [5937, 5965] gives 3.19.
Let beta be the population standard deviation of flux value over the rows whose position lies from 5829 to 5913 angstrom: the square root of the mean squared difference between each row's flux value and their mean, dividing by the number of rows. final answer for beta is 1.1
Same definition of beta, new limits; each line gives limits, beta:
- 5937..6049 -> 0.3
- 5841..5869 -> 0.5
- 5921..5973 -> 0.2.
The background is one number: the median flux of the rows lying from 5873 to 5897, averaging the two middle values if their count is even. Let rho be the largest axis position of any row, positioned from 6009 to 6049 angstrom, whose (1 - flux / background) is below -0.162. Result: 6047.0 angstrom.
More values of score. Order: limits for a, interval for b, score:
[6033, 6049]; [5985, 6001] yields 12.5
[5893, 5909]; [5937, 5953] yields 12.7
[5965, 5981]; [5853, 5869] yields 12.2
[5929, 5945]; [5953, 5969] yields 12.4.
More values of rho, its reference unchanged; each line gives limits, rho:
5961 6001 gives 5999.0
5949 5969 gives 5955.0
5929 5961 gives 5955.0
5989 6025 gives 6007.0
